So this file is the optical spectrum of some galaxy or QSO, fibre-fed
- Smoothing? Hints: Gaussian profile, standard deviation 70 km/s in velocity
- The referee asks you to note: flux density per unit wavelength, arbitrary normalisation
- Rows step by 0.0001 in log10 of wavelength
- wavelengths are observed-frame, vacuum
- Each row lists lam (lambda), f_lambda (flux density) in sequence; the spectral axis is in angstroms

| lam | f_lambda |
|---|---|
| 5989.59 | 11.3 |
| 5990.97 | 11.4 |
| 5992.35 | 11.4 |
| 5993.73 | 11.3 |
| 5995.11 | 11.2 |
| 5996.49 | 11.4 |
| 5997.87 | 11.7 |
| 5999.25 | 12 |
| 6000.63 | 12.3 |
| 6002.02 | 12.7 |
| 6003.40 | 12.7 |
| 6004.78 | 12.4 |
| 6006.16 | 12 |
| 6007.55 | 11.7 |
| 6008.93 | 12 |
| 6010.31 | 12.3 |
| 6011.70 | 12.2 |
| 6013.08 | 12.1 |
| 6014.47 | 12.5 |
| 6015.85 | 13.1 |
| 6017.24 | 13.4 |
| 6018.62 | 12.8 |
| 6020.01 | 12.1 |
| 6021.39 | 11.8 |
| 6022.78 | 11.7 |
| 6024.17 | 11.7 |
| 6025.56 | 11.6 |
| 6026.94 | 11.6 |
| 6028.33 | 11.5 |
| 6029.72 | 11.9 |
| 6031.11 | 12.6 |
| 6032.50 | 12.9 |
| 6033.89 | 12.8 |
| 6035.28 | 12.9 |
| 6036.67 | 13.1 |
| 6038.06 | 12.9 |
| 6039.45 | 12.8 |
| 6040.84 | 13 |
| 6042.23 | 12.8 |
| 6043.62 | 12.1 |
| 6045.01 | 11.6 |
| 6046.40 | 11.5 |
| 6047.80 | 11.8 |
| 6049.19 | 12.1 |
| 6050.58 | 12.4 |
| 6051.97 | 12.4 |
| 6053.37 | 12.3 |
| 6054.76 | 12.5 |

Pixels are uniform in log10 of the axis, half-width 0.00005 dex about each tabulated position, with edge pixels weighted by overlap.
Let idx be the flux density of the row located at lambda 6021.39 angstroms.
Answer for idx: 11.8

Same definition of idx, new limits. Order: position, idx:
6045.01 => 11.6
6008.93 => 12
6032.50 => 12.9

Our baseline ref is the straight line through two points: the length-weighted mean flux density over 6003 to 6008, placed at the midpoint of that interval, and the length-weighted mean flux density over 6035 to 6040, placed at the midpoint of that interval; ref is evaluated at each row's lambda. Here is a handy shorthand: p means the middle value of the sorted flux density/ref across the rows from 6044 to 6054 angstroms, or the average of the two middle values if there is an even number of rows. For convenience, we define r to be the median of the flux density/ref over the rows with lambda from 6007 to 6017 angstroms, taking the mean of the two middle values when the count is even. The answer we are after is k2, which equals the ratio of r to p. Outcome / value 1.08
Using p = 0.92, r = 0.99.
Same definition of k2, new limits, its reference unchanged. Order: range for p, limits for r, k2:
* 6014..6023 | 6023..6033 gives 0.92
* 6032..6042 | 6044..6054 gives 0.92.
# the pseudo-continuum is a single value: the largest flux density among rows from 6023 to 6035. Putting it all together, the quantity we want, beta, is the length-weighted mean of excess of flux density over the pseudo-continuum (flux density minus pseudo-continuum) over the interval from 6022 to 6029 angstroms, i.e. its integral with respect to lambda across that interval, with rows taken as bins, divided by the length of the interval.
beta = -1.3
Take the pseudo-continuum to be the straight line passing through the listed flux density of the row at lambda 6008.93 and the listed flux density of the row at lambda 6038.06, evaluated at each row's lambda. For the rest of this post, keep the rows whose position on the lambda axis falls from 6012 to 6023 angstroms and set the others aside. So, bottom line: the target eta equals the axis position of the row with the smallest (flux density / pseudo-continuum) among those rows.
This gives 6022.78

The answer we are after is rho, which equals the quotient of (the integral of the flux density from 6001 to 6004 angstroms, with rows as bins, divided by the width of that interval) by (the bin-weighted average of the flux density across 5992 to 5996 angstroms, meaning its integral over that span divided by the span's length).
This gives 1.12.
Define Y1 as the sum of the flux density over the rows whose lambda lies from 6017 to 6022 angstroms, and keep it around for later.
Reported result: 50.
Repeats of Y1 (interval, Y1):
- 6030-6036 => 51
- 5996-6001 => 47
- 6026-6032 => 48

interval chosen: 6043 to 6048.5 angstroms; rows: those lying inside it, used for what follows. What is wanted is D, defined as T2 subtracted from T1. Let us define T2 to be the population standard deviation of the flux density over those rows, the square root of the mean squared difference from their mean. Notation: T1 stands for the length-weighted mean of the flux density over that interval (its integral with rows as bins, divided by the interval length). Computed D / 11.5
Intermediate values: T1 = 11.7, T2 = 0.23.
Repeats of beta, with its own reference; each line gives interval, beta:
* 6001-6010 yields -0.6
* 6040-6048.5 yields -0.8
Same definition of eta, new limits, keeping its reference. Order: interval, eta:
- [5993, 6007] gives 5995.11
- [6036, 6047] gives 6046.40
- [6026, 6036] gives 6028.33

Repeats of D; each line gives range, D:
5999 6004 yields 12.2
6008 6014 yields 12.0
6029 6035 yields 12.2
